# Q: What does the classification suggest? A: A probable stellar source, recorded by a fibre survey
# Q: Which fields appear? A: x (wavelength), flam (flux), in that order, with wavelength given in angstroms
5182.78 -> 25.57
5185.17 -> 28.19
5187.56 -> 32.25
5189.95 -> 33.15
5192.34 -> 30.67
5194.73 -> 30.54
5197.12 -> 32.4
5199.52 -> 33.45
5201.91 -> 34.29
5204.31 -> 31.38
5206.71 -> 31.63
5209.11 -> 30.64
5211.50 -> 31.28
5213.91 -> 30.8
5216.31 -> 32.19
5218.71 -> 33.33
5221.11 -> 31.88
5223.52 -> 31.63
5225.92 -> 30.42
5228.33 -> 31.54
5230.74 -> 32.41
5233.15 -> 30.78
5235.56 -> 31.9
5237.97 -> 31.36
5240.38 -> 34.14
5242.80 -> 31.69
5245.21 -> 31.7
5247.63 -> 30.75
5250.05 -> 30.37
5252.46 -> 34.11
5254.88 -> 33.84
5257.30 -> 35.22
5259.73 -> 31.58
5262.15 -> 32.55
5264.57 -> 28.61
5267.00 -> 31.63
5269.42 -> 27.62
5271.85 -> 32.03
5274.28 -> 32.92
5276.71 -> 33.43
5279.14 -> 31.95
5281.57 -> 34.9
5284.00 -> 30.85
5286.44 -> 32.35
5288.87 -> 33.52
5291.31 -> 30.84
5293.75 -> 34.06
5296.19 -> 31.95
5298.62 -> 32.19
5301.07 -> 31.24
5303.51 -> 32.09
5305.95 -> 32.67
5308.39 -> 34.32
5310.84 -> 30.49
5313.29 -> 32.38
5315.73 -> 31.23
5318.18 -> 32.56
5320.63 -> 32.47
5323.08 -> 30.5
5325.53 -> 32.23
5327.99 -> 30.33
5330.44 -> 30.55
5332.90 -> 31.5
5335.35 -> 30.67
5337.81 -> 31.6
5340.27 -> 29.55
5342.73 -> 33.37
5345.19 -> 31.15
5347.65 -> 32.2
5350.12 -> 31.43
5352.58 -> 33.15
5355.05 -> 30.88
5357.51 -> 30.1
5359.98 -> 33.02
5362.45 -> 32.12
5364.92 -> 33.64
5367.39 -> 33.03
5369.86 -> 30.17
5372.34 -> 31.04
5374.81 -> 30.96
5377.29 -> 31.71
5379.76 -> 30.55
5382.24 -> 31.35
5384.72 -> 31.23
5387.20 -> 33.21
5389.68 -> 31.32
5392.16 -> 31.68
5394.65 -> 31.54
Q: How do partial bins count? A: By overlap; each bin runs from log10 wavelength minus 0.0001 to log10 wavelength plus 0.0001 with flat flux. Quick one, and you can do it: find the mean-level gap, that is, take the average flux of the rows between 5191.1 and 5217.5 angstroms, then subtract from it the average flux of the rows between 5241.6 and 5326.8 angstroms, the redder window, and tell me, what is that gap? -0.3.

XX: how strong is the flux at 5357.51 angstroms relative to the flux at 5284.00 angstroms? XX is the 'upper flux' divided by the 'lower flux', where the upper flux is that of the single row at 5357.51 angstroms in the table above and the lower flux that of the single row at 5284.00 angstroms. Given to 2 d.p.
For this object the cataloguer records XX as 0.98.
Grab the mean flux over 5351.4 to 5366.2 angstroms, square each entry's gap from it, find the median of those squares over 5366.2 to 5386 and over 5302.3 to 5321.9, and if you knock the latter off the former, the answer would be 0.8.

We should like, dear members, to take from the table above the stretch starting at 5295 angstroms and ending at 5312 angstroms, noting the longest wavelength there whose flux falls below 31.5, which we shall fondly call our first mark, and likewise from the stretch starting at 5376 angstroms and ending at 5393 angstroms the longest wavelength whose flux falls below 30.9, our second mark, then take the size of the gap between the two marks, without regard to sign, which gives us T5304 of 68.9 angstroms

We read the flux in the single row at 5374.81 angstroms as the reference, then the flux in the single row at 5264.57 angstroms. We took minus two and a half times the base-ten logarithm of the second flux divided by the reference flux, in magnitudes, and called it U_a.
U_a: 0.086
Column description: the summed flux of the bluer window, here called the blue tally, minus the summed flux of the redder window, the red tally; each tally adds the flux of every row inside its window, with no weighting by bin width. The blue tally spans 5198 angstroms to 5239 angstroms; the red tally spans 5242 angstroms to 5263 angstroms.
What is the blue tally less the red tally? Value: 249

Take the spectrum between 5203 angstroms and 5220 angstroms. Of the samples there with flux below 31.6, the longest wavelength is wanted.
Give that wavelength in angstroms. 5213.91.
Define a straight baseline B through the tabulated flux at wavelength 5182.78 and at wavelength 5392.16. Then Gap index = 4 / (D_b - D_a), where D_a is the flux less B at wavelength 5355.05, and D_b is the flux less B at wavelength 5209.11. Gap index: 1.0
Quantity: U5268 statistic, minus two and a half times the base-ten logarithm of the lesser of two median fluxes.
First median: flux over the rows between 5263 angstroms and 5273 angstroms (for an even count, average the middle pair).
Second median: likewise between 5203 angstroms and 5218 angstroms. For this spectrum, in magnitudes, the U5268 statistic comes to -3.70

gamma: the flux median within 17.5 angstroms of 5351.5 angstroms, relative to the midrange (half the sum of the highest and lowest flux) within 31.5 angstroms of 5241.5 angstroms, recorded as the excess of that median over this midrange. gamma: 0.44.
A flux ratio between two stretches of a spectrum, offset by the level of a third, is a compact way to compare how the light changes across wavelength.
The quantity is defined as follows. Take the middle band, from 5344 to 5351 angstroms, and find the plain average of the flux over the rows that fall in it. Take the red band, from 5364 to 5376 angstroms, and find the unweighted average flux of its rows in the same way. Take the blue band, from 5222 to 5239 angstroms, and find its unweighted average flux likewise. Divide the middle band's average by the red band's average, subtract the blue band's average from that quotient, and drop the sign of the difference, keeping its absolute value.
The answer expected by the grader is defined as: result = 30.4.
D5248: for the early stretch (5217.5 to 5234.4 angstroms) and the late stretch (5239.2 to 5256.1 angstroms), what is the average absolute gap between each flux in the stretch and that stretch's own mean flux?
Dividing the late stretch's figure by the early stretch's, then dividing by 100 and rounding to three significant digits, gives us 0.0201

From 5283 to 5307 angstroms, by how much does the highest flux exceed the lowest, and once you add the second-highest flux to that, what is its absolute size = 36.7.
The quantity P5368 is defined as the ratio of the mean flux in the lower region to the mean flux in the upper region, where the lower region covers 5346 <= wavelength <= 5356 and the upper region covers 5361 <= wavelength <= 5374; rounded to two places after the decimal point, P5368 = 1.00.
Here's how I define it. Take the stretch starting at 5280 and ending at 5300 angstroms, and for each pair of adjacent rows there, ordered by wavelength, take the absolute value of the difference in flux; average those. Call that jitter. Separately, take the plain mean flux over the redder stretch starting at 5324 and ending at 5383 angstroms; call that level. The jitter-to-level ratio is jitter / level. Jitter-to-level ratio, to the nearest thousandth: 0.068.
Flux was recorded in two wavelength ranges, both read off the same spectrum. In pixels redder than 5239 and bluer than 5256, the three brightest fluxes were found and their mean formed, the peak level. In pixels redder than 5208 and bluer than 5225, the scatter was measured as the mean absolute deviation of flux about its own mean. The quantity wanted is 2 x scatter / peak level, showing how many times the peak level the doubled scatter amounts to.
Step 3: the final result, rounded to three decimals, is 0.040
